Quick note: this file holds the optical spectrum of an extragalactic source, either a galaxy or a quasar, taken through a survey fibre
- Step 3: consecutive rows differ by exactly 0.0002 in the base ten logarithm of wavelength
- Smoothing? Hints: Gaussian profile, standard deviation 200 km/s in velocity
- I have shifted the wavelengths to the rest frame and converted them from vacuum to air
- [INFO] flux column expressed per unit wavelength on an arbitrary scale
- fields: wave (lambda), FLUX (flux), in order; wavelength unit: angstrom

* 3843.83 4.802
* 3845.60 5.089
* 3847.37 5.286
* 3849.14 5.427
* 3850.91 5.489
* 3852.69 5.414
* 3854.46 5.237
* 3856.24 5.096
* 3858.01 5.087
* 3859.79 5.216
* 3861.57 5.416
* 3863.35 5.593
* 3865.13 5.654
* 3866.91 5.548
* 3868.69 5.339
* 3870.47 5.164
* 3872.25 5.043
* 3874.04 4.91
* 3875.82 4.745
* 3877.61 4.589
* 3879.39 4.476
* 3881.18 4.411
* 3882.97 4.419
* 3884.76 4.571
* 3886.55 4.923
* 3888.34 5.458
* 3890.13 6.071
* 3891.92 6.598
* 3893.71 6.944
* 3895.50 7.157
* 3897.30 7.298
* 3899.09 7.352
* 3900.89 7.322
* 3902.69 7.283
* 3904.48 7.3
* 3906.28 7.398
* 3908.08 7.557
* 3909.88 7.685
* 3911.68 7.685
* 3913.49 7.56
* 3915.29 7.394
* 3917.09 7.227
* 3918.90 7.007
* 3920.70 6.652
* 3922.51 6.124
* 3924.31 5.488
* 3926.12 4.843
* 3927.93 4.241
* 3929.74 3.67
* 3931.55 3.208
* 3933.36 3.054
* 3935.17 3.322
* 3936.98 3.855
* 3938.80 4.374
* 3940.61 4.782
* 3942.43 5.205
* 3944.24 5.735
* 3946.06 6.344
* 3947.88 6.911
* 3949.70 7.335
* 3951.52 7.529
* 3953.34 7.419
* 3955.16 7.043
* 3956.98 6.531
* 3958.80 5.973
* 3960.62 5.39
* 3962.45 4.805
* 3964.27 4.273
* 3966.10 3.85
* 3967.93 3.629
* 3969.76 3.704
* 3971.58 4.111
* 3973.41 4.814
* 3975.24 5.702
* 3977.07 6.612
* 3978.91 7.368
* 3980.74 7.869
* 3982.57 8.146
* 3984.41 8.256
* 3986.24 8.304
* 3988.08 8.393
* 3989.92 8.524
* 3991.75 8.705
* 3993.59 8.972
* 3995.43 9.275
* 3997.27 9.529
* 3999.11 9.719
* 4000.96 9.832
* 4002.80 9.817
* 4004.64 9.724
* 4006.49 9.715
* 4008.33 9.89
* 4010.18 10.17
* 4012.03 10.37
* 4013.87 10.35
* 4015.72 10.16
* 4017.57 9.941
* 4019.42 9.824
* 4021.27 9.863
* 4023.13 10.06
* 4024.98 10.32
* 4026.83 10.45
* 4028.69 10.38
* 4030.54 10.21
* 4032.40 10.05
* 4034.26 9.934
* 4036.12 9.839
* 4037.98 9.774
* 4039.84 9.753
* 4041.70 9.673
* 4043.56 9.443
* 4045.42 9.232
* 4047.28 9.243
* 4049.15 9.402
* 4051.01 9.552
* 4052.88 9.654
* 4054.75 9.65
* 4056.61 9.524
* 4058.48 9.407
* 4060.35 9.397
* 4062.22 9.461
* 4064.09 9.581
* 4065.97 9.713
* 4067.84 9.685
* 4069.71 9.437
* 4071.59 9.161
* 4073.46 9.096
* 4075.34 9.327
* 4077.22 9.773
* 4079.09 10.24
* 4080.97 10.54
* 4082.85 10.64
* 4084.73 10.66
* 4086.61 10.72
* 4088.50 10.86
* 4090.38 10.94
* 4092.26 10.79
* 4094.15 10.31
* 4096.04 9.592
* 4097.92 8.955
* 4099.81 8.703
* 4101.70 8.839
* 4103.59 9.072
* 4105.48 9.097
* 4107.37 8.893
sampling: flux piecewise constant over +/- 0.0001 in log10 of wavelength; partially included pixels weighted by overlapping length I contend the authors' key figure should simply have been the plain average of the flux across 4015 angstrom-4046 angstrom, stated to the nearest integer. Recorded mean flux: 10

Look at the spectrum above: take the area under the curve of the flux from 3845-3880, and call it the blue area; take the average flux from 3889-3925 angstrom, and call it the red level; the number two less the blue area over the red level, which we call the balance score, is -24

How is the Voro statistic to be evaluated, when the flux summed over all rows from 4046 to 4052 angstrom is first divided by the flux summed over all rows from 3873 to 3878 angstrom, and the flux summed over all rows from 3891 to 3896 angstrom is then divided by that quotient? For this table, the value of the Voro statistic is 10.5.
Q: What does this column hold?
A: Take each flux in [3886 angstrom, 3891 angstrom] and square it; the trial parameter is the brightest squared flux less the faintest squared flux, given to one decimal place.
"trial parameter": 12.6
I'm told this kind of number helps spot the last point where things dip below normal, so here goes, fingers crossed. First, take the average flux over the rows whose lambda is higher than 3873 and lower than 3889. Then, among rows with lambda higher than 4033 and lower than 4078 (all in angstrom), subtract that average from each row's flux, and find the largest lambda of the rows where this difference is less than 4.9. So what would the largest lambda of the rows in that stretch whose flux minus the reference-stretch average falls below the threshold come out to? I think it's 4075.34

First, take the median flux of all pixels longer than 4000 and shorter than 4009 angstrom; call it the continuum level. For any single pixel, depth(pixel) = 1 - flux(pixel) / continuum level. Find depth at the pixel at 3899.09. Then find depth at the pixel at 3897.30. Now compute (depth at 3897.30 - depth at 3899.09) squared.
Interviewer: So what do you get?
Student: 0.000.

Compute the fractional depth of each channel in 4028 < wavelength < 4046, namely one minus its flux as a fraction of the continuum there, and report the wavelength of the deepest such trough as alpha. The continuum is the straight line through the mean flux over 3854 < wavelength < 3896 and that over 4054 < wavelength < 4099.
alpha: 4045.42 angstrom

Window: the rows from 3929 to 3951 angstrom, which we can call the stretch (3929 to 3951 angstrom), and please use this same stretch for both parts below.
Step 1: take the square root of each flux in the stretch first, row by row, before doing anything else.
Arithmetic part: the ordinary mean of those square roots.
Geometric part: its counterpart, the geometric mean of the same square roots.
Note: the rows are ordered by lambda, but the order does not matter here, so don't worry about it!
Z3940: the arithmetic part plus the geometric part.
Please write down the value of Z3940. 4.3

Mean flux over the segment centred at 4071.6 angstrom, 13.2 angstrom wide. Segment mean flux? 9.5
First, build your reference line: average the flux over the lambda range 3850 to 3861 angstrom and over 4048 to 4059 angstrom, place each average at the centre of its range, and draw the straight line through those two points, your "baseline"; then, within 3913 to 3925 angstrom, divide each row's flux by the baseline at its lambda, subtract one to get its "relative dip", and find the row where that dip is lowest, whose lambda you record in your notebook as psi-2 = 3924.31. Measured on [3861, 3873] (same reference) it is 3872.25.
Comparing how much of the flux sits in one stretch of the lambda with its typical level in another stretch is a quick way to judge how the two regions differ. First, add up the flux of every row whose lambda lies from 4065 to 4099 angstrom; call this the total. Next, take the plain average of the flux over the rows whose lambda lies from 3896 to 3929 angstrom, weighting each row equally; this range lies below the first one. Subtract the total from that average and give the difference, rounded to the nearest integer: -174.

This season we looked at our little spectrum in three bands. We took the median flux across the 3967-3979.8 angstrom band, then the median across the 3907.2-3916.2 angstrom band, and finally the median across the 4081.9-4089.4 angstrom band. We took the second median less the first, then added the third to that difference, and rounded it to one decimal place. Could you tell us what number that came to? 13.4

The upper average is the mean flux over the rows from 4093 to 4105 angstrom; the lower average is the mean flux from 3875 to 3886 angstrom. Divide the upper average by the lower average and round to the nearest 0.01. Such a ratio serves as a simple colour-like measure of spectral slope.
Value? 2.04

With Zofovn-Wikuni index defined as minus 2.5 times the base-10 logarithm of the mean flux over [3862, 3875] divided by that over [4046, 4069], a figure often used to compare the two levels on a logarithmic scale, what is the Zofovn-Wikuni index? 0.63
